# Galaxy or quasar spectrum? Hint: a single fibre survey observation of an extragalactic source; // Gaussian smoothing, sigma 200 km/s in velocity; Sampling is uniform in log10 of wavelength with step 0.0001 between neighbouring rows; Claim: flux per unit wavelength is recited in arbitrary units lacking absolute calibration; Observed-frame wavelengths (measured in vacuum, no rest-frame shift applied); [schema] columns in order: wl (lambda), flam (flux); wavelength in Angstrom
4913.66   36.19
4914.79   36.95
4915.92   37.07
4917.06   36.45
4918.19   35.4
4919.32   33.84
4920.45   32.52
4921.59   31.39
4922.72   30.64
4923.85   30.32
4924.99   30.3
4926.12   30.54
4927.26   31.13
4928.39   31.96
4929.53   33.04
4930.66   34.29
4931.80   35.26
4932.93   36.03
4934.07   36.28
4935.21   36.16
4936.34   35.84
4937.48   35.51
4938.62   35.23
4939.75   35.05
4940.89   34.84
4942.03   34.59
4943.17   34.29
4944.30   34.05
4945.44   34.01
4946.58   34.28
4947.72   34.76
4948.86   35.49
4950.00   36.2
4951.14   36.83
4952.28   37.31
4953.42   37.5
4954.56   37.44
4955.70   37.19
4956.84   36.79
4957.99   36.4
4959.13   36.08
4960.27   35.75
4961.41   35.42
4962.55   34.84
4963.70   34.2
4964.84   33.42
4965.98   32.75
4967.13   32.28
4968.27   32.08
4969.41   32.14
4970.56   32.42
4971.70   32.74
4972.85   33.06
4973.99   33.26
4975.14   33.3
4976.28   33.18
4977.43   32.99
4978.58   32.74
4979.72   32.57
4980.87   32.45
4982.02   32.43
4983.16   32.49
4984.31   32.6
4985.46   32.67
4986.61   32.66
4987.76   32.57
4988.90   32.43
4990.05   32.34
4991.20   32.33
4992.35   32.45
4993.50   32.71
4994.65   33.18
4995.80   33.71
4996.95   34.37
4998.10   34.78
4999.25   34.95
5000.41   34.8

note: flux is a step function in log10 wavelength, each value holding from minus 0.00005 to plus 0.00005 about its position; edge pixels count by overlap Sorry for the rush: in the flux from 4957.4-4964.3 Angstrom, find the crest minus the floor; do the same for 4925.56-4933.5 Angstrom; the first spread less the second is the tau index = -3.3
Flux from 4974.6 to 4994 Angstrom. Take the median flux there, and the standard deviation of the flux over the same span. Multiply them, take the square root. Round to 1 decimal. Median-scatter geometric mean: 3.0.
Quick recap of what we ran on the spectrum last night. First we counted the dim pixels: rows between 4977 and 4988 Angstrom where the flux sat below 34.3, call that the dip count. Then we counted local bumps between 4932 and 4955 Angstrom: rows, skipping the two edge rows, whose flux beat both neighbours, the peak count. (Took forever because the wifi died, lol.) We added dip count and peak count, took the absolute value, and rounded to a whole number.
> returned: 12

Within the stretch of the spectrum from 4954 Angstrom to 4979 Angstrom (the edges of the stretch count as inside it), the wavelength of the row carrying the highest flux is 4954.56 Angstrom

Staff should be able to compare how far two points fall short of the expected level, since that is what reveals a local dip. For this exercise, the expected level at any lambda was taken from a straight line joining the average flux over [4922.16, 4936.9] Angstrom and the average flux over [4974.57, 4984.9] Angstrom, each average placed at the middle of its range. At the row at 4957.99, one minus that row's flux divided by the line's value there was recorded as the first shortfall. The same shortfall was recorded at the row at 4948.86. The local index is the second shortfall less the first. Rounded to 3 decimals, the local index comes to 0.030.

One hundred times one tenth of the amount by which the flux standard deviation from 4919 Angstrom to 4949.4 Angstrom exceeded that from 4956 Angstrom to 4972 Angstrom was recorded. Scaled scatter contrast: 2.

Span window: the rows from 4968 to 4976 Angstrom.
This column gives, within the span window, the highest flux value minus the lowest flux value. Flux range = 1.2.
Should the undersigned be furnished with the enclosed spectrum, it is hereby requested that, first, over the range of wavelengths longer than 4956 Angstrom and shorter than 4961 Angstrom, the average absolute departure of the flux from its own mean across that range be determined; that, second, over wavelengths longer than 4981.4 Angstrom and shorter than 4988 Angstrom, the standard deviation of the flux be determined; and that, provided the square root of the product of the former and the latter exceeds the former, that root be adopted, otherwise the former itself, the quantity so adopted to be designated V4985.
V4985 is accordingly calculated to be 0.3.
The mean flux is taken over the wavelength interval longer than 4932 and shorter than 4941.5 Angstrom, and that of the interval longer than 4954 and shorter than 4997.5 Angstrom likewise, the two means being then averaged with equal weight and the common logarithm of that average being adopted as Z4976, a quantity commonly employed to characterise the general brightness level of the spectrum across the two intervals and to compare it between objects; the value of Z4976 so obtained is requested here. 1.54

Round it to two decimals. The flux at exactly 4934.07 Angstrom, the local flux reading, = 36.28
